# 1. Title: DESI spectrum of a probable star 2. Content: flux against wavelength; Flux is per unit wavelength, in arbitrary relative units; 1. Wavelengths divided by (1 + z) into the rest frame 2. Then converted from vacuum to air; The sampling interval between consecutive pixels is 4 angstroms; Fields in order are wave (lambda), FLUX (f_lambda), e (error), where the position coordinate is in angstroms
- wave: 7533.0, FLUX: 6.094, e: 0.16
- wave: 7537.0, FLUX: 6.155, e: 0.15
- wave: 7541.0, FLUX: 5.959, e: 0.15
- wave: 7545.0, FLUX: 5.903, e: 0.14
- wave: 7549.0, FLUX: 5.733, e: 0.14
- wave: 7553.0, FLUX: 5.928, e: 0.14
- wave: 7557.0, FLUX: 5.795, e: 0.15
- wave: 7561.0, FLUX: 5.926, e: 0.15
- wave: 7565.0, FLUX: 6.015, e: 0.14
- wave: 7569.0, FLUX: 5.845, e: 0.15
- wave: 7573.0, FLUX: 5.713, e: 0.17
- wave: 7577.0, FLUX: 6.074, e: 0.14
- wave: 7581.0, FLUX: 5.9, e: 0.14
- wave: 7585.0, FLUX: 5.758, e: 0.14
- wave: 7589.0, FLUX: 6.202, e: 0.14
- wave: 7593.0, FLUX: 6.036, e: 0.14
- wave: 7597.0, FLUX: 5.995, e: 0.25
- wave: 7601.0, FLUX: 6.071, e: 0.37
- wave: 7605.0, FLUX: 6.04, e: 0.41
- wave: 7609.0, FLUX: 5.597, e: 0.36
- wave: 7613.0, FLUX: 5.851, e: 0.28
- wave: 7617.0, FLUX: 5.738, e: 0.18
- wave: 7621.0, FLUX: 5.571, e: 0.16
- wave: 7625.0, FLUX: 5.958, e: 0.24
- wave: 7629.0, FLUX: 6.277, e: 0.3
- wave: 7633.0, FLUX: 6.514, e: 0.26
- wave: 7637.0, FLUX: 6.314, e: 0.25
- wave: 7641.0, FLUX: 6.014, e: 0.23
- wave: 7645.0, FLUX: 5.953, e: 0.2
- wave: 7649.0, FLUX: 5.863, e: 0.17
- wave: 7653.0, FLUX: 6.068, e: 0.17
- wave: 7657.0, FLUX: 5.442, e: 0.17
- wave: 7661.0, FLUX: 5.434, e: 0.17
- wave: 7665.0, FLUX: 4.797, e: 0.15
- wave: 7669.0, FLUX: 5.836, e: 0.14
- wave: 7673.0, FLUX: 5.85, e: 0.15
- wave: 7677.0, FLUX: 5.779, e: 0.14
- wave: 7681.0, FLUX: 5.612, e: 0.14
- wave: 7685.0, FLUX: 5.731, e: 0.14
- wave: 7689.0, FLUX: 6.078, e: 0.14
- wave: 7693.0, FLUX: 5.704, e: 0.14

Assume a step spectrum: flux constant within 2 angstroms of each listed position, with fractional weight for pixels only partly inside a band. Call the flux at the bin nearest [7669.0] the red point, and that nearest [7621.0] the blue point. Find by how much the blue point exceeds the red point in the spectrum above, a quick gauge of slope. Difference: -0.3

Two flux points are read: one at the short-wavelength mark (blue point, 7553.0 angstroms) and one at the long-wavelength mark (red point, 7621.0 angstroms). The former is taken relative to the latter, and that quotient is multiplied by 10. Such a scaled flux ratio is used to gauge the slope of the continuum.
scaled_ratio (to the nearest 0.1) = 10.6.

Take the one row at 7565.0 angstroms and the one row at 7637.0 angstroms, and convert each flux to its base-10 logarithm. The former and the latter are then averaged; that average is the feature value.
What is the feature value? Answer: 0.790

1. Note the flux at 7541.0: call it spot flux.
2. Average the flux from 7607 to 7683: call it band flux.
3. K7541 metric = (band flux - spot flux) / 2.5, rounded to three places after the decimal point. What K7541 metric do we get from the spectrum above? -0.058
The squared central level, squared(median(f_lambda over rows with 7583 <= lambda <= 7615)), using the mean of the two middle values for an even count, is 36.2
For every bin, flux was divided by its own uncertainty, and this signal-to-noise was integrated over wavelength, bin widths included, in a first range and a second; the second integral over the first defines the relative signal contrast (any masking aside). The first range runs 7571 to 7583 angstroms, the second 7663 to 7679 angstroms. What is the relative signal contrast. 1.29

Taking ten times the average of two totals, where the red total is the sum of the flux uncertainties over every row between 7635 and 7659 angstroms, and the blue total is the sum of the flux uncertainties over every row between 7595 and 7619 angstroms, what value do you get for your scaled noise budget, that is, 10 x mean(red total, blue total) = 15.2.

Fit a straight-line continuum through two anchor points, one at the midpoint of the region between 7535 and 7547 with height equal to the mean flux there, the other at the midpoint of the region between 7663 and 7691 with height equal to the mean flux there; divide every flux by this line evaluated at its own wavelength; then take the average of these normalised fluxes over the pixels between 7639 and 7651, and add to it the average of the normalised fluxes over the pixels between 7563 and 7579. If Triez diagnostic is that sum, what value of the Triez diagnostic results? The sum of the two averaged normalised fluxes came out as 2.03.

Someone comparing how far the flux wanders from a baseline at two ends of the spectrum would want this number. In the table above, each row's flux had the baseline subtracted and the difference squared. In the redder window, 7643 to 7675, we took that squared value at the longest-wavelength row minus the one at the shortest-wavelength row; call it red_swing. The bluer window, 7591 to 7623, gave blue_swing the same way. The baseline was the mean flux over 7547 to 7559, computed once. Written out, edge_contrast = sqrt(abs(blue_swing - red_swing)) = 0.18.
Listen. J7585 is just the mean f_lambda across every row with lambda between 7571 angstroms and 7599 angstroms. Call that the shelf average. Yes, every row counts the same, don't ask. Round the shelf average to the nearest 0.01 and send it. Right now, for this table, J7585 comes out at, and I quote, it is 5.95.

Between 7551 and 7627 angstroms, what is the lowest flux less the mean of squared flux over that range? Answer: -29.2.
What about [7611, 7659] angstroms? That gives -30.2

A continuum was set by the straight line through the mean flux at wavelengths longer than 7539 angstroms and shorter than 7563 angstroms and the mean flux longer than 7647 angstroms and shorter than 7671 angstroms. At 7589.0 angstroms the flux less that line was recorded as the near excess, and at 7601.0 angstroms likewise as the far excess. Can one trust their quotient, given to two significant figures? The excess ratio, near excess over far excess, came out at 1.3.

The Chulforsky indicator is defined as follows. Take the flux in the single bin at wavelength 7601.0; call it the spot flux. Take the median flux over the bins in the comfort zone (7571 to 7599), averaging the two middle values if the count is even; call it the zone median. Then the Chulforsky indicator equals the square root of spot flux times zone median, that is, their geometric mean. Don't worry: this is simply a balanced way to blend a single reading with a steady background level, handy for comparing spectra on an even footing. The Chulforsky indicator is 6.03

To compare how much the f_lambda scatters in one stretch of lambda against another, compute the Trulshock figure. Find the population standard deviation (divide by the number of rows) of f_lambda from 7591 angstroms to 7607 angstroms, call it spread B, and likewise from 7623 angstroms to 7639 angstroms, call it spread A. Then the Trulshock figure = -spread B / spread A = -0.14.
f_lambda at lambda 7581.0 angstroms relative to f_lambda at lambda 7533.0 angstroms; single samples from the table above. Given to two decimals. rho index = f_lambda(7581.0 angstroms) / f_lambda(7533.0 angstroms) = 0.97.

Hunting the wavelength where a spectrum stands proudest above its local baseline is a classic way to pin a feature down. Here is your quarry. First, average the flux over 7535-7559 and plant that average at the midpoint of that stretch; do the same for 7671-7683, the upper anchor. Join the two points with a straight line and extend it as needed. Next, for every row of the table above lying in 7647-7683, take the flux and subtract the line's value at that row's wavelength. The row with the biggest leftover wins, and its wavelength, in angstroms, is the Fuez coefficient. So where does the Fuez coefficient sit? 7653.0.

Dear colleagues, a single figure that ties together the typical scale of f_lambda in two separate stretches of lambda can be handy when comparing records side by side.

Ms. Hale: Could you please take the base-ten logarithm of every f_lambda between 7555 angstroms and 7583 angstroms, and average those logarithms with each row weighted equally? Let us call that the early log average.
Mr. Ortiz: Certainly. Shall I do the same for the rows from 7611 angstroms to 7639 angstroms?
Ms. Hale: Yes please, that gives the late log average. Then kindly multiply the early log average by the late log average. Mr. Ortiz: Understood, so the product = 0.601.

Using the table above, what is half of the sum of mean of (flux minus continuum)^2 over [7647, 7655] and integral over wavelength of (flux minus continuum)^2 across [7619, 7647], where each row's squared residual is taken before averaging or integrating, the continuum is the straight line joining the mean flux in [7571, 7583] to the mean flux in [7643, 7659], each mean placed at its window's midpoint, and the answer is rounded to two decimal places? 1.98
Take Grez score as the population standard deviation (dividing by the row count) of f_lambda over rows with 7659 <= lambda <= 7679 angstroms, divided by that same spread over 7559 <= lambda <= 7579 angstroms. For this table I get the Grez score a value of 3.1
